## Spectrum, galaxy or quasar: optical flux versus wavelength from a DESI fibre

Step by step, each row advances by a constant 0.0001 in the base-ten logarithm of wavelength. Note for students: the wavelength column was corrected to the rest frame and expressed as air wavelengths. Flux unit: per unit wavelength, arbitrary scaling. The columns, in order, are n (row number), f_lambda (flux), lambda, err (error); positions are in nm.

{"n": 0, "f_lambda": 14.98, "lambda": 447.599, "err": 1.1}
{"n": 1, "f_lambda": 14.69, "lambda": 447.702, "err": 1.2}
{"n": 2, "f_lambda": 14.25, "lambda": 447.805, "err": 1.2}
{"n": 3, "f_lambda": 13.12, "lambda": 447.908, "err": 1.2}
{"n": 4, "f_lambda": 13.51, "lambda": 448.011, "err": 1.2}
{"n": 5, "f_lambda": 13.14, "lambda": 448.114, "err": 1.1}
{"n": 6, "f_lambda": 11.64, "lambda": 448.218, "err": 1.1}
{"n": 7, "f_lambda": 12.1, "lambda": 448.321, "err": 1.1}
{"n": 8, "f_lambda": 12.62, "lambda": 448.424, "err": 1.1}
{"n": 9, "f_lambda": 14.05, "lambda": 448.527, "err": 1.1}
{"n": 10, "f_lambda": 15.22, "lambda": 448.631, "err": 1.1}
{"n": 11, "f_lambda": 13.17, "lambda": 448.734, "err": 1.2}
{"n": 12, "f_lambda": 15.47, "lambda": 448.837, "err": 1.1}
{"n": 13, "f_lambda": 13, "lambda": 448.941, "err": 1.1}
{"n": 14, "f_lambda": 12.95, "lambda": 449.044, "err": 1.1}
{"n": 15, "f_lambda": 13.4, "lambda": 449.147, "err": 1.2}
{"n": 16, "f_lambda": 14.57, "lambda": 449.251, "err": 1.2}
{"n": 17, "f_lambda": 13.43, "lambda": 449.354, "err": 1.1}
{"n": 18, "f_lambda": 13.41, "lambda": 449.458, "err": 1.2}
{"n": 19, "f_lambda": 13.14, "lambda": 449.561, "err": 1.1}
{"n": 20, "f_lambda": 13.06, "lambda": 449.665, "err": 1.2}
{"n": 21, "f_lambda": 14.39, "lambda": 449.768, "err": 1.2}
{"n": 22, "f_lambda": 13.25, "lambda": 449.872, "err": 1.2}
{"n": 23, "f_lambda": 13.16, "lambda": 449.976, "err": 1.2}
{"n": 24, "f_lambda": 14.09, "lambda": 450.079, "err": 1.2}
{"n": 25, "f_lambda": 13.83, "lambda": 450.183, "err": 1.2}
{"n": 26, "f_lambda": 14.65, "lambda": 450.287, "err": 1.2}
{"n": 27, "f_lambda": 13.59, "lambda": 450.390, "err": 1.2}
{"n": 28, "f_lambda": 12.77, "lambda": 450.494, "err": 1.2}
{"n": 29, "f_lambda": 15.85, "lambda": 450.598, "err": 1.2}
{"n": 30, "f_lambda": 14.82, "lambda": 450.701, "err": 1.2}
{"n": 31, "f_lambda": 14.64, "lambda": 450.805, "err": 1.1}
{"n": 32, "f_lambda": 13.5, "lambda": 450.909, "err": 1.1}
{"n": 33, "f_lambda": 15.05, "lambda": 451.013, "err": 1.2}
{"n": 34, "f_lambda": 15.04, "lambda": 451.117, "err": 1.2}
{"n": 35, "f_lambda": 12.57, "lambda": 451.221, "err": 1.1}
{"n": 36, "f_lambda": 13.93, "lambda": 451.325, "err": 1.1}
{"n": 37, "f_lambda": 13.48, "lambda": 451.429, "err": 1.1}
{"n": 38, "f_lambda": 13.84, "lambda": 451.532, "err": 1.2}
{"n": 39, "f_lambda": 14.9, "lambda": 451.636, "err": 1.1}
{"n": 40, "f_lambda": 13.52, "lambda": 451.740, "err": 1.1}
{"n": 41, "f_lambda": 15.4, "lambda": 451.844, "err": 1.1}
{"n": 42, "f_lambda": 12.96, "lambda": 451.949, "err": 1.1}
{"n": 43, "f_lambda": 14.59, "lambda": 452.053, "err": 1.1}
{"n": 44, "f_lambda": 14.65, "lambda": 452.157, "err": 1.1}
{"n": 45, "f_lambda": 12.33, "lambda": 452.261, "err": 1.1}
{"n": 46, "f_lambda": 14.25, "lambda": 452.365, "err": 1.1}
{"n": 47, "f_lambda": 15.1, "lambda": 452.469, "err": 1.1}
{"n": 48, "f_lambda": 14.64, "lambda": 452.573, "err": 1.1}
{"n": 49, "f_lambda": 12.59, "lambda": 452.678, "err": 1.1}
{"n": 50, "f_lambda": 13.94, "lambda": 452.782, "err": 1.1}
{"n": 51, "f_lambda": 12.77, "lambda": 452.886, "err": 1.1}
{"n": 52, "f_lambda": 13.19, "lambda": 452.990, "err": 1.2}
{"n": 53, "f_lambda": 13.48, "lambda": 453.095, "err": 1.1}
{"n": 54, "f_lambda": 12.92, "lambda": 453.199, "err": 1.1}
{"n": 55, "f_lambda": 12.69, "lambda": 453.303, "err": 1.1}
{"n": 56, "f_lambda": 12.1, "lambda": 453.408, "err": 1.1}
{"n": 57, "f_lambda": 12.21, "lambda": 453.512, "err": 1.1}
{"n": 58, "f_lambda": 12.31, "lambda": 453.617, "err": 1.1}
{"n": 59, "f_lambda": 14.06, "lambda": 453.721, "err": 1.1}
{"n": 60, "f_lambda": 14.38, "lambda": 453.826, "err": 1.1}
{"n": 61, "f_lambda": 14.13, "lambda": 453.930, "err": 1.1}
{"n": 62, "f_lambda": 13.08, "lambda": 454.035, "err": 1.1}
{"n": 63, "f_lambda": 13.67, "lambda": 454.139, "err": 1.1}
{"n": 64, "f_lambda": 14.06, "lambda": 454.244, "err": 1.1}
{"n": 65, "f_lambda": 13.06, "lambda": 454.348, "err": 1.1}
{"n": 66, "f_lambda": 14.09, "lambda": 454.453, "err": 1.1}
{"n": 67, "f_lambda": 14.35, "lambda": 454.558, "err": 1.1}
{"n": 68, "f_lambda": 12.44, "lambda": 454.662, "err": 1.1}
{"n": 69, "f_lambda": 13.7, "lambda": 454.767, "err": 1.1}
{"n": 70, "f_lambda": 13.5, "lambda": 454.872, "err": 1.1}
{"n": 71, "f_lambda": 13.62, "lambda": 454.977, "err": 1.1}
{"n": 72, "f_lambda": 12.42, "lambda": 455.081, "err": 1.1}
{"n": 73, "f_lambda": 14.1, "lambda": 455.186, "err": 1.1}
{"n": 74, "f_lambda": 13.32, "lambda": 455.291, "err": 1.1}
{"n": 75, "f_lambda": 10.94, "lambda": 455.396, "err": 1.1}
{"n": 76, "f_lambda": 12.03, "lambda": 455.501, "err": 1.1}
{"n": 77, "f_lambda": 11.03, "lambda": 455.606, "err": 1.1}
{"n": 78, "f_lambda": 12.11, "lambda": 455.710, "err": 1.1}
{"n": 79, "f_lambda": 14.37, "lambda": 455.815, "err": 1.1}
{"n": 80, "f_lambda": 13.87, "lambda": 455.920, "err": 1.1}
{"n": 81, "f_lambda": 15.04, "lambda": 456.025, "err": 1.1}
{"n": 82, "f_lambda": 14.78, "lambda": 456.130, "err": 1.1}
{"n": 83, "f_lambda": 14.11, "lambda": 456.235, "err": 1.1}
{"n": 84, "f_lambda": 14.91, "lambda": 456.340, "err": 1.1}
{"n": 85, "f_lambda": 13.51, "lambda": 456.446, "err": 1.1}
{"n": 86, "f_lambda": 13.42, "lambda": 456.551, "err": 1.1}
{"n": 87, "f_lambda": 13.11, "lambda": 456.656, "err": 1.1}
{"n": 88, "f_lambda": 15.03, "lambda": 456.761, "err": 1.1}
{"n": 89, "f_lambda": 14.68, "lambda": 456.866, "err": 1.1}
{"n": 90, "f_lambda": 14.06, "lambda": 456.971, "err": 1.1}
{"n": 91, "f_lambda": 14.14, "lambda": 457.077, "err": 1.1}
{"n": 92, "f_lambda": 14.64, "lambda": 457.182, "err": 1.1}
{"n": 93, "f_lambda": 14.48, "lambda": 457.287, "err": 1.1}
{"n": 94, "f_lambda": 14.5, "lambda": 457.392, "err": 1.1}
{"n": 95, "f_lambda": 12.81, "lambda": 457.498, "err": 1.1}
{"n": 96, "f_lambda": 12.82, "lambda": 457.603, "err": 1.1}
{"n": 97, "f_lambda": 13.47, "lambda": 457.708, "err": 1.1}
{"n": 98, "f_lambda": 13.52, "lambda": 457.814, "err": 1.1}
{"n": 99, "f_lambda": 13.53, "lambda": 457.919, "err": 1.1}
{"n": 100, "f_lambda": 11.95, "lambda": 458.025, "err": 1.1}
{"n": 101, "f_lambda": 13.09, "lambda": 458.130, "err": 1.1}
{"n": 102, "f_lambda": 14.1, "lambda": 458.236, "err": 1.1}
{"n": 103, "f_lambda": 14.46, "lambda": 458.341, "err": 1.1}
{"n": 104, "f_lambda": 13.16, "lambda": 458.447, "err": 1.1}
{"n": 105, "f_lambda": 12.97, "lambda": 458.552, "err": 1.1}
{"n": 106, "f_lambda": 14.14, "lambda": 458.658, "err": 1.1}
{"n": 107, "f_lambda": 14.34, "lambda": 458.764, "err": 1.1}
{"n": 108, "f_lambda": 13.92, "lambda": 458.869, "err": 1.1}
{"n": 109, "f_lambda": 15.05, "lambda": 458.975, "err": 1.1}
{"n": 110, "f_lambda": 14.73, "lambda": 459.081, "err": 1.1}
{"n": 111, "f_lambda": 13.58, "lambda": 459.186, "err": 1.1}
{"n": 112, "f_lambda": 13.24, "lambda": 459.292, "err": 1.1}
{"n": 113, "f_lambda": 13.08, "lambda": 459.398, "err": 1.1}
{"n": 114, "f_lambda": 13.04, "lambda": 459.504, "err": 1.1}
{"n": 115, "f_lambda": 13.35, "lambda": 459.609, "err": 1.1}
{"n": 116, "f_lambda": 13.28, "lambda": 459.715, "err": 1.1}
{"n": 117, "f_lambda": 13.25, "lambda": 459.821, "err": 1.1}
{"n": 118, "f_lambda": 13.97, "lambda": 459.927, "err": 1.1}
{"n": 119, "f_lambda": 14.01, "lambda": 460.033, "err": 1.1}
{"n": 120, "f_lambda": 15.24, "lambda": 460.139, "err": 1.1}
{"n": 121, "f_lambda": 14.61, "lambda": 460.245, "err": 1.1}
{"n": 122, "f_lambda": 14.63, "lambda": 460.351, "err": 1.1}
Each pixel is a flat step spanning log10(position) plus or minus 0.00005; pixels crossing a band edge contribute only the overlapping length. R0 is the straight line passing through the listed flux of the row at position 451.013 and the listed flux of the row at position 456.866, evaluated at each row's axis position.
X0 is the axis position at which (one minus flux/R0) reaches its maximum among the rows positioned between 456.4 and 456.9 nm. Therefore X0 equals 456.656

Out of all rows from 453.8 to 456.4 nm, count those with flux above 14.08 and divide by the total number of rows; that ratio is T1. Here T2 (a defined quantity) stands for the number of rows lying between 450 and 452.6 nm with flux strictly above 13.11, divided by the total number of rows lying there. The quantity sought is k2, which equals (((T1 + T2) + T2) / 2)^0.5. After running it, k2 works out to 1.02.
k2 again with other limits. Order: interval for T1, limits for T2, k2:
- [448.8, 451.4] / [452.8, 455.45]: 0.87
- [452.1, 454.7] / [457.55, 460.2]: 0.96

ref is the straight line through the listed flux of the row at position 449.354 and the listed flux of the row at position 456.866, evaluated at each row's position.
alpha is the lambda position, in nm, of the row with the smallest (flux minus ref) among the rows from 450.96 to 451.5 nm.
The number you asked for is 451.221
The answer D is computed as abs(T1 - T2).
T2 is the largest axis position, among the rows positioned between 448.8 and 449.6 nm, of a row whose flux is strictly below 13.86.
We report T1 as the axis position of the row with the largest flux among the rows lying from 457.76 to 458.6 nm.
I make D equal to 8.78 nm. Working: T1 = 458.341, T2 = 449.561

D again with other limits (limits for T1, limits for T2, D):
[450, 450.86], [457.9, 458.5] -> 7.85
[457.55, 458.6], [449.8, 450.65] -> 7.85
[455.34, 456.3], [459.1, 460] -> 3.80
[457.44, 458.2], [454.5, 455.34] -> 2.63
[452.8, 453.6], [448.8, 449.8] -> 3.43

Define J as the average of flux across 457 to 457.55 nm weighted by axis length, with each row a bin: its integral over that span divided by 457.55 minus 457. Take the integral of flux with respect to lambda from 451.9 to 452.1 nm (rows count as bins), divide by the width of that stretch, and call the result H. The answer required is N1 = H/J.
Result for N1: 0.977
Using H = 13.8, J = 14.10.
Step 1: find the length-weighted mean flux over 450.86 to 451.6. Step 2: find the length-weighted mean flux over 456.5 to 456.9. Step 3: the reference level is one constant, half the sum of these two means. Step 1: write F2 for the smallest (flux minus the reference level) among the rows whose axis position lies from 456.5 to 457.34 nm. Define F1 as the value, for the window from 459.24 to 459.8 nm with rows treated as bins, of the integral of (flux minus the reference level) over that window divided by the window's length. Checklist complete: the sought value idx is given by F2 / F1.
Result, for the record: 1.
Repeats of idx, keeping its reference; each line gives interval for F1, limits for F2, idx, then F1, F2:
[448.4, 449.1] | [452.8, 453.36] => 8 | -0.2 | -1.31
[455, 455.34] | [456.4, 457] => 1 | -0.7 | -0.89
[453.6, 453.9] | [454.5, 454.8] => 7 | -0.2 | -1.56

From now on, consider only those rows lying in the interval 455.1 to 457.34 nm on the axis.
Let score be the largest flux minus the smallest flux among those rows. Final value 4.1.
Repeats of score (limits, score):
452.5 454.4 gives 2.5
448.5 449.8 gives 2.5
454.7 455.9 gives 3.4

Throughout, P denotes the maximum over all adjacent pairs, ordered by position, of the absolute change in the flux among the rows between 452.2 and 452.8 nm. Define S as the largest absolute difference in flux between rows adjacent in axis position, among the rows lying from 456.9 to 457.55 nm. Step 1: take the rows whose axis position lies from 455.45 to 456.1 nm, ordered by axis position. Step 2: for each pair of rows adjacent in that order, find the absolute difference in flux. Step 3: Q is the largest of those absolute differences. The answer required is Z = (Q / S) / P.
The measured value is 0.7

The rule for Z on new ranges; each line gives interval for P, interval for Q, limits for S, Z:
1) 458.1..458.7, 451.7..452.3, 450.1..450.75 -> 0.6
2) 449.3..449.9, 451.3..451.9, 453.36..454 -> 0.8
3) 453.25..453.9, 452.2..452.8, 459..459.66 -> 1.0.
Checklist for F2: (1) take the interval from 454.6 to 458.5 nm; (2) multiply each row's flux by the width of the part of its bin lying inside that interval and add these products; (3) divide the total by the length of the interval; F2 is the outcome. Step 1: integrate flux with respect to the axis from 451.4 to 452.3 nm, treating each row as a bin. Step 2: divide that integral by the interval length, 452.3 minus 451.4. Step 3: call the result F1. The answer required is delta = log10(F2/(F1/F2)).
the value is 1.12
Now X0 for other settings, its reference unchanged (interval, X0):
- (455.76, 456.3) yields 455.920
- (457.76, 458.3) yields 458.025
